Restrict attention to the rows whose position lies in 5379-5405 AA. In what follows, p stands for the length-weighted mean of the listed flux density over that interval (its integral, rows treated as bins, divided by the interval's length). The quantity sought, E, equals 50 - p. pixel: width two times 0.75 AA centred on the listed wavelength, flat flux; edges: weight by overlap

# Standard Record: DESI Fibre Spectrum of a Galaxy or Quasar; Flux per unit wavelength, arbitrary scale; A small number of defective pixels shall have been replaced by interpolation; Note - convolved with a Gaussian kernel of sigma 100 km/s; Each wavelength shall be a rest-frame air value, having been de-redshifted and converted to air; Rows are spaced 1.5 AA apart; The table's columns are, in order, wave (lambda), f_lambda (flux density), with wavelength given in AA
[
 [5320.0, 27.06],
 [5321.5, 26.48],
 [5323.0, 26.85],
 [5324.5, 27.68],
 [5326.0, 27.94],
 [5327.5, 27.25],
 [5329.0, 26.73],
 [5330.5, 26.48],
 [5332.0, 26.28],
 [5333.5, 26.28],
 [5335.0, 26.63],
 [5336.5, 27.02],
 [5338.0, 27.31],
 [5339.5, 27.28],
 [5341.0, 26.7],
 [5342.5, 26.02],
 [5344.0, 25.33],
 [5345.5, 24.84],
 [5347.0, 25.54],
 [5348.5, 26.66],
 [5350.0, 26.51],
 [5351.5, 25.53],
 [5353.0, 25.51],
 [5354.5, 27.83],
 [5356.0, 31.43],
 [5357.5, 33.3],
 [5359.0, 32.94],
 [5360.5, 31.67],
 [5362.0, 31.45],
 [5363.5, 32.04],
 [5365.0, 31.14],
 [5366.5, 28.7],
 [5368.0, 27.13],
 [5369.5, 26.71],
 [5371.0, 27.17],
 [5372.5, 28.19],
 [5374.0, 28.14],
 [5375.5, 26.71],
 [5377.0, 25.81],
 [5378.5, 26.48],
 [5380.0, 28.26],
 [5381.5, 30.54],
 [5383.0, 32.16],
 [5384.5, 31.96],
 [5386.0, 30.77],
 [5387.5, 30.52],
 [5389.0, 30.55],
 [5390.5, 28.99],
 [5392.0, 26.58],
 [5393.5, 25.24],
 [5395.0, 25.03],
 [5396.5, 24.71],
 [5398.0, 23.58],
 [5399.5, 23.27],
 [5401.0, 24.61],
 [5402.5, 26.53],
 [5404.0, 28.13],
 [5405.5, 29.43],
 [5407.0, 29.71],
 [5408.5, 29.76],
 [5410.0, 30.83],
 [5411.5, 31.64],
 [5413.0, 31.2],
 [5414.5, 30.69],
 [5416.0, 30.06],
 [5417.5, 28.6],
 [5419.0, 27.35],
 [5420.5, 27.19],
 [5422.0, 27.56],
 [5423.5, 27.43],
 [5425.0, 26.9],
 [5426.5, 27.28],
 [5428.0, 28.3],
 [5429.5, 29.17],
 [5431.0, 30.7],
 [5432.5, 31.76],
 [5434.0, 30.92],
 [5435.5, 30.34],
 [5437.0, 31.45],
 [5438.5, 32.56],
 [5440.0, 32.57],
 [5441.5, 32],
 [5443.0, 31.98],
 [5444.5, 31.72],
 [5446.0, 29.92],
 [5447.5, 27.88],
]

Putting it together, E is 22.3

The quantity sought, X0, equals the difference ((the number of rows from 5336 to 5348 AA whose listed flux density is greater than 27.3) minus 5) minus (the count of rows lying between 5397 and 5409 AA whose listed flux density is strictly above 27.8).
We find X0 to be -8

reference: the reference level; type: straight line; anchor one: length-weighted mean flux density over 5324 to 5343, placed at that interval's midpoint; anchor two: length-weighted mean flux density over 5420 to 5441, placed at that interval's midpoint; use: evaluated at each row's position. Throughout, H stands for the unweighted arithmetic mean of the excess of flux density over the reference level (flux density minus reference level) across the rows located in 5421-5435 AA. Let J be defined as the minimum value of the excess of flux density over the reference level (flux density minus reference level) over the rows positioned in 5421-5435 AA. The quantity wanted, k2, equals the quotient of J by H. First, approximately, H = -0.68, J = -2.6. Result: 4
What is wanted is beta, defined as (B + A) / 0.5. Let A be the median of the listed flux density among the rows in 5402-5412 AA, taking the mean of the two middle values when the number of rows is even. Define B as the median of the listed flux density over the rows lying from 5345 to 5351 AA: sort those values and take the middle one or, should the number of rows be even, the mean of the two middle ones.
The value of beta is 111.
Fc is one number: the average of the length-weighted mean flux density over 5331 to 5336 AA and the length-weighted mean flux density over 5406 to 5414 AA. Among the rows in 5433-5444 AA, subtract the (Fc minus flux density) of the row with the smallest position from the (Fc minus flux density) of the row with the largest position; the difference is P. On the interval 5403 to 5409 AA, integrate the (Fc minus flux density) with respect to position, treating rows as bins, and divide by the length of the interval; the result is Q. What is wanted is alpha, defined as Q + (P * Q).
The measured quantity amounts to 0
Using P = -1.1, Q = -0.6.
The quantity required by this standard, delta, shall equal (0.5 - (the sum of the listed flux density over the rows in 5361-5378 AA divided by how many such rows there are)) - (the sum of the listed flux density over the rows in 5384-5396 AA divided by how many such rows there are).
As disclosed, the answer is -56.7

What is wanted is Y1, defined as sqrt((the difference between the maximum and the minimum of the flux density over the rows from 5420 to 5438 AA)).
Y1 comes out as 2.20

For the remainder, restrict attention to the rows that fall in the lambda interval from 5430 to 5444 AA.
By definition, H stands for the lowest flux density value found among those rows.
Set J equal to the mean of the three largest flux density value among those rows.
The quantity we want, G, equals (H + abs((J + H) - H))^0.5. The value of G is 7.92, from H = 30.34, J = 32.4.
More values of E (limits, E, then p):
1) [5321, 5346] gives 23.3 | 26.7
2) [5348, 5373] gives 20.9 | 29.1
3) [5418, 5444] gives 20.3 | 29.7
